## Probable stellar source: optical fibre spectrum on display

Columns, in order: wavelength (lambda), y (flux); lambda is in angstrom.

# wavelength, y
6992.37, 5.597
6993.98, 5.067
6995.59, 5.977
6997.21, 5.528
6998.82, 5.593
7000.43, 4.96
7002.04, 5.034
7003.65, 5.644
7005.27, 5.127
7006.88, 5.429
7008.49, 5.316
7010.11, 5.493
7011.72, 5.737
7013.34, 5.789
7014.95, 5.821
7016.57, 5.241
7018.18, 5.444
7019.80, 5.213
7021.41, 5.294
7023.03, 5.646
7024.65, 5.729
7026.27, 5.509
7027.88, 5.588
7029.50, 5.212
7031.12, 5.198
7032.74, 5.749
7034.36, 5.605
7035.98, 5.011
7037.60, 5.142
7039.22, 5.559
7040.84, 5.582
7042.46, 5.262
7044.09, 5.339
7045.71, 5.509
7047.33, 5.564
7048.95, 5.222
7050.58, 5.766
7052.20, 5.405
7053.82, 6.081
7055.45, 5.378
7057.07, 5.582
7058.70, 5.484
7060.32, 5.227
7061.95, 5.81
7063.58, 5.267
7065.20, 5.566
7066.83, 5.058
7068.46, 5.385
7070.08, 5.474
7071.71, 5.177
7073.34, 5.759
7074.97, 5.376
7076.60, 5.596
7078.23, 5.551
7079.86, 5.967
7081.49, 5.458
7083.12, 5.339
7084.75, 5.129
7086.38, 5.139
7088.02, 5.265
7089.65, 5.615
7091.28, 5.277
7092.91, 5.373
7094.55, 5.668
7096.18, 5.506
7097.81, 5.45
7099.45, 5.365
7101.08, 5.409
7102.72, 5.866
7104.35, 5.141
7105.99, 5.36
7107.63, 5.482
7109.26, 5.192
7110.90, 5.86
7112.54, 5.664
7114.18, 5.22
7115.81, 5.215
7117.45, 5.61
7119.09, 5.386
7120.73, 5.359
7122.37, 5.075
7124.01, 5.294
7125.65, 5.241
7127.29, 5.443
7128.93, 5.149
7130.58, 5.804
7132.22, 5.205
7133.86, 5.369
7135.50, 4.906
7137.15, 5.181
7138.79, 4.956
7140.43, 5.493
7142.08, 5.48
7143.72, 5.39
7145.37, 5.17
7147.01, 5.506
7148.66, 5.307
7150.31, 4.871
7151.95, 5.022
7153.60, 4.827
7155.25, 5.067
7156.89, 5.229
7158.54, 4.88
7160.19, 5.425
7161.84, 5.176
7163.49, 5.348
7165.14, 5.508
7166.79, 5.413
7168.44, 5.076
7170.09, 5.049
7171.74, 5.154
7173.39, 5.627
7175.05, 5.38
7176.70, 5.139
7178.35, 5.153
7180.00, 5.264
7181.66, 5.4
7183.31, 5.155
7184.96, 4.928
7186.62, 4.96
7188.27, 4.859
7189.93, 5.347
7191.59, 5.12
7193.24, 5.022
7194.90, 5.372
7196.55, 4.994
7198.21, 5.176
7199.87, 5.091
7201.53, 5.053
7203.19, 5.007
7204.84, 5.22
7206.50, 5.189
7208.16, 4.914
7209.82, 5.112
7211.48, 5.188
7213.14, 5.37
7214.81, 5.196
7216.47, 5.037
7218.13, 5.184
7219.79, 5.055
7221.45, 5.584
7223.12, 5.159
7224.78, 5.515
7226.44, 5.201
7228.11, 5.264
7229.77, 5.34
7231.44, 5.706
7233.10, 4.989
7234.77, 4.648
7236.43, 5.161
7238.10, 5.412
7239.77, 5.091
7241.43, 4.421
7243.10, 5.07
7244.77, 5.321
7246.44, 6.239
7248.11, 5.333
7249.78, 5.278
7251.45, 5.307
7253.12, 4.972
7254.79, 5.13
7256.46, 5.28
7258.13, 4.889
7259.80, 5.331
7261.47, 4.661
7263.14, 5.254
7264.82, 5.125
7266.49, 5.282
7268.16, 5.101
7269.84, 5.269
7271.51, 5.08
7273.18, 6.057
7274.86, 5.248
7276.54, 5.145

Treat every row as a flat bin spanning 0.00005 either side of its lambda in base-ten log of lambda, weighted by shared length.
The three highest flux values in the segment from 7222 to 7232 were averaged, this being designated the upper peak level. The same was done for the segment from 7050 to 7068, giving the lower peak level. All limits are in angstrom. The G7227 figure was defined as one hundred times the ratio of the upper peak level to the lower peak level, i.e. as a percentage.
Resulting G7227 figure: 93.8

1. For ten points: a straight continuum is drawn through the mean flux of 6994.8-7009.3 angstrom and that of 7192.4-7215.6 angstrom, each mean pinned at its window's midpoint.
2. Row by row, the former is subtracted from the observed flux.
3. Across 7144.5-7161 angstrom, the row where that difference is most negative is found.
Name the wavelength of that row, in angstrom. 7153.60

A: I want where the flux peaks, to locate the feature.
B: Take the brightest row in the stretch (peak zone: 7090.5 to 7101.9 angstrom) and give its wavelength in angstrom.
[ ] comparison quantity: 7094.55 angstrom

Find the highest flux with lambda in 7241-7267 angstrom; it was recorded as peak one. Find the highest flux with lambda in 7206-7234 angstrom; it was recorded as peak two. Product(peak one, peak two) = 35.6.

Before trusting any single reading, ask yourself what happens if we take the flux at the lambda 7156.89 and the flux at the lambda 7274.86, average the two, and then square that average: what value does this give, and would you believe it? 27.4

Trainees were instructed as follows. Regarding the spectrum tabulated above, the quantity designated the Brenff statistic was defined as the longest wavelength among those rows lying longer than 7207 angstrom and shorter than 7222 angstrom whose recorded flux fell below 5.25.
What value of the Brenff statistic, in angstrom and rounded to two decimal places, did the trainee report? 7219.79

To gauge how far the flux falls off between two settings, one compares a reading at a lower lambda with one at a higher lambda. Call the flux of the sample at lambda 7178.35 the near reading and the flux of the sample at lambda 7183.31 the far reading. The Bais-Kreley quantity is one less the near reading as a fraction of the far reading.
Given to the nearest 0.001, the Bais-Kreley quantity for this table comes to 0.000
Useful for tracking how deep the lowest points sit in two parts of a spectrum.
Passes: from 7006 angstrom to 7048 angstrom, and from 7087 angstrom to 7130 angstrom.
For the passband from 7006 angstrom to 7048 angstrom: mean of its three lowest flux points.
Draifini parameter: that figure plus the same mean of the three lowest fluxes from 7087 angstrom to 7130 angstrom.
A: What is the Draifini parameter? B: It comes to 10.2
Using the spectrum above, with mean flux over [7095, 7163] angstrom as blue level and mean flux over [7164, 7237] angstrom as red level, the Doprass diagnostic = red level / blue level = 0.978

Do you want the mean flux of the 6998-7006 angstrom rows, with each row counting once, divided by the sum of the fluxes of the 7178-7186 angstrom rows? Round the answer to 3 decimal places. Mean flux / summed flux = 0.204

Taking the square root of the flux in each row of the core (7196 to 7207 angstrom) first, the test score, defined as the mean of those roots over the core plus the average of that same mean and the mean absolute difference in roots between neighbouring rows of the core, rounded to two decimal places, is 3.40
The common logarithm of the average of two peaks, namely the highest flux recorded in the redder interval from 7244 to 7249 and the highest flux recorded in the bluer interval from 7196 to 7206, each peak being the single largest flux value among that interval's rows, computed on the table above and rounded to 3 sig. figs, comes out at 0.758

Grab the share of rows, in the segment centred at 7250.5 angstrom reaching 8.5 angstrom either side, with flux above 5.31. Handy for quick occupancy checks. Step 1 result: 0.30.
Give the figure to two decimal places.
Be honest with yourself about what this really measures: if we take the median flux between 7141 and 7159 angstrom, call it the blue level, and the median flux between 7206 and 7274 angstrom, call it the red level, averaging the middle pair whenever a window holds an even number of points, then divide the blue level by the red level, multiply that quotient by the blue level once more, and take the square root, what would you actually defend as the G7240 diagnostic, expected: 2.27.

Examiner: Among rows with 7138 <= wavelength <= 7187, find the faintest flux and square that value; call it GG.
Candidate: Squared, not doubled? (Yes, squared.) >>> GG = 23.3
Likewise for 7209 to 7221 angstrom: 25.4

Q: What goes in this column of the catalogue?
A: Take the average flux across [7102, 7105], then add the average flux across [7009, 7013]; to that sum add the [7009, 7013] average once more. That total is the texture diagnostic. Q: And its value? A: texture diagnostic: 16.7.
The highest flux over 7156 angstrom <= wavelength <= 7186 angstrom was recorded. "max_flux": 5.627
